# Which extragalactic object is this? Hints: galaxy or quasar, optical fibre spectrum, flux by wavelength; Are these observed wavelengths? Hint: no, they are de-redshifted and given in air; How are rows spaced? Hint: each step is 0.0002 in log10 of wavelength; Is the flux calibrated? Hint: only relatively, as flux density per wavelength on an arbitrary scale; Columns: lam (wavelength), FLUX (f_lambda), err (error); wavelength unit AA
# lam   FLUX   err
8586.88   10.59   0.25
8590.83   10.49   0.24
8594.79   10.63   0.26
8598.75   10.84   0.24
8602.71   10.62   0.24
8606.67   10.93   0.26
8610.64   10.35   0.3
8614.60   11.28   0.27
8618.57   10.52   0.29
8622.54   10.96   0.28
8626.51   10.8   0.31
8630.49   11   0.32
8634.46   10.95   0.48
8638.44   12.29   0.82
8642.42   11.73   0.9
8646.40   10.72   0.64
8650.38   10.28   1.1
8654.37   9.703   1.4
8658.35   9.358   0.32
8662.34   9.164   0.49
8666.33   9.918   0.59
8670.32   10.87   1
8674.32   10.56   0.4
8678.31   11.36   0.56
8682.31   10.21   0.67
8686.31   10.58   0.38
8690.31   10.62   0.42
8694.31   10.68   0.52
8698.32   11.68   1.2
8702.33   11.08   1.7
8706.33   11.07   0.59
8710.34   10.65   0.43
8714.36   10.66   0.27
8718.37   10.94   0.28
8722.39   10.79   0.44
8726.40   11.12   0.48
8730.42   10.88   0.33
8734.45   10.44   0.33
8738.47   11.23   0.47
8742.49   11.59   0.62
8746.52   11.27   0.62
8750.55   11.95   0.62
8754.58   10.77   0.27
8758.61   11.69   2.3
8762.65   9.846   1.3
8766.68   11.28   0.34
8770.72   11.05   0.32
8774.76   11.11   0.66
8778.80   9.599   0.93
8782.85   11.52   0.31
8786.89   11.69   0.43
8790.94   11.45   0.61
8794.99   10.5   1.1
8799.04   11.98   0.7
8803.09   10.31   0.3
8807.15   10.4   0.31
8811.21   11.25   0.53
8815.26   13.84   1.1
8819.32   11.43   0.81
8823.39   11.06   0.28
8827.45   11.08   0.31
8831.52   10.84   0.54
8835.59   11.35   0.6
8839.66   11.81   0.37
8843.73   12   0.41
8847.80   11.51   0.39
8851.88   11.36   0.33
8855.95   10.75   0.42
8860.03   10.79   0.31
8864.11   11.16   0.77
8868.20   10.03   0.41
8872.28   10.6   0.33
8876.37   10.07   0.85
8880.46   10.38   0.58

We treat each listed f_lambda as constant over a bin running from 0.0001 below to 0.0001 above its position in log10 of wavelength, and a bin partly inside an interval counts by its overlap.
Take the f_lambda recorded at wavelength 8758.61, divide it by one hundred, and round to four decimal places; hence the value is 0.1169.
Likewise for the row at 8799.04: 0.1198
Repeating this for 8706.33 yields 0.1107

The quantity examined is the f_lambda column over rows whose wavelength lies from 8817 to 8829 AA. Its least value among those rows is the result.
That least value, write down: 11.06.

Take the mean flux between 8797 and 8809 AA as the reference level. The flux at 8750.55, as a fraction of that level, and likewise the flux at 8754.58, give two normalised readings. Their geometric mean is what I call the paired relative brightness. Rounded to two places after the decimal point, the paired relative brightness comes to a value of 1.04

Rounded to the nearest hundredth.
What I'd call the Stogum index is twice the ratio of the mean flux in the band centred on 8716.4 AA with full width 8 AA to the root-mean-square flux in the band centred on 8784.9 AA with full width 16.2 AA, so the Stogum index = 1.95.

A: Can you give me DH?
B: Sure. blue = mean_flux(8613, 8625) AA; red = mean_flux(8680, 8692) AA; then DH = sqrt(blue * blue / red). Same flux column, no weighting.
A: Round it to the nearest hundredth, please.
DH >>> 3.37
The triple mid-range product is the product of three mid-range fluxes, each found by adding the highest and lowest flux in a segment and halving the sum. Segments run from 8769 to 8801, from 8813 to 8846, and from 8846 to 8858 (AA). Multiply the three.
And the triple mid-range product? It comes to 1482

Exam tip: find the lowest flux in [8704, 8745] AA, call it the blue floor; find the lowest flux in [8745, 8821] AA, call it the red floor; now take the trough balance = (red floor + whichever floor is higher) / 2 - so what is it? 10.0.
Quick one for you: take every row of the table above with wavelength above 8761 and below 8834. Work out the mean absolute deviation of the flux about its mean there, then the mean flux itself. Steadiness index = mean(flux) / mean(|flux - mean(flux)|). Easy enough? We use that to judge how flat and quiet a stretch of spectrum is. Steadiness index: 18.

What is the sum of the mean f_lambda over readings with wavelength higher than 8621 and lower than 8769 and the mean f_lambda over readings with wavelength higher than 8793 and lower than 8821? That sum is 22.2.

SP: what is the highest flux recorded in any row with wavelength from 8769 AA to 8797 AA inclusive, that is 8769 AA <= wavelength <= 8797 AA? 11.69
